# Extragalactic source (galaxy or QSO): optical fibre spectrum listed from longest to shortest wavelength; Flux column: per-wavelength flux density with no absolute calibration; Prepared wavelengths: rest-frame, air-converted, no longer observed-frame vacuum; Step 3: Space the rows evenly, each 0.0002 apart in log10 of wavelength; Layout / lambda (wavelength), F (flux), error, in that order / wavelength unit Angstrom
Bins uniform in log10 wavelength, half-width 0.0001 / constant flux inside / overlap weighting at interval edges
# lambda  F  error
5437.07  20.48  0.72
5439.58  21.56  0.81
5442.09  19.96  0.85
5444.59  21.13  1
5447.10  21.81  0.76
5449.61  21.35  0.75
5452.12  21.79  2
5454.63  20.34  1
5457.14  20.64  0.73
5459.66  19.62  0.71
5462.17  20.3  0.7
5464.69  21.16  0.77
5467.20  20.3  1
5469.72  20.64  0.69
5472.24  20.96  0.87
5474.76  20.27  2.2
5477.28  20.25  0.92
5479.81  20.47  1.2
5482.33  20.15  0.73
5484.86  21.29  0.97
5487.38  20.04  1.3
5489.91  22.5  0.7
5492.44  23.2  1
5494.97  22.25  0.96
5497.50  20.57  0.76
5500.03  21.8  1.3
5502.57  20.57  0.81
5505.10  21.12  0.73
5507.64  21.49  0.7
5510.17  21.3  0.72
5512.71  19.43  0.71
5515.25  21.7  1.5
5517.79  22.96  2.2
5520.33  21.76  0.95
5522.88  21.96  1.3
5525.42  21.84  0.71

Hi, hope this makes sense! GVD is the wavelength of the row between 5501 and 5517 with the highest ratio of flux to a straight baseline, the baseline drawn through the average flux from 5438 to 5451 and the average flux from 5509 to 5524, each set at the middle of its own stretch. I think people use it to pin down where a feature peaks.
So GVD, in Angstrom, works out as 5515.25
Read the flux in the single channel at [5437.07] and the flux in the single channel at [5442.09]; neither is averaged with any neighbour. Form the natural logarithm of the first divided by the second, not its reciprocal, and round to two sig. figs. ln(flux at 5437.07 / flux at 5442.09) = 0.026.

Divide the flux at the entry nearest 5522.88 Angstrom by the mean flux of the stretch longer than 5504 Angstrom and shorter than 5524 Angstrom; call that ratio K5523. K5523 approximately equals 1.02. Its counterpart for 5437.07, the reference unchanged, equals 0.95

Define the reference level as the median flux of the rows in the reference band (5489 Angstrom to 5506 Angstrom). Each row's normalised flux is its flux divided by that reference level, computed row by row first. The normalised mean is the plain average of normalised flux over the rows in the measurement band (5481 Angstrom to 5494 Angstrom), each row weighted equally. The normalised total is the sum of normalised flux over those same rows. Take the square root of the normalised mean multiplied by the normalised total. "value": 2.20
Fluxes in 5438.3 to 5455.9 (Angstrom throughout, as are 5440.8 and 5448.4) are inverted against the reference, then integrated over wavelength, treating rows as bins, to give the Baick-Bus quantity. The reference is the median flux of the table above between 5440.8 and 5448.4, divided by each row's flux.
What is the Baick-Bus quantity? 17.6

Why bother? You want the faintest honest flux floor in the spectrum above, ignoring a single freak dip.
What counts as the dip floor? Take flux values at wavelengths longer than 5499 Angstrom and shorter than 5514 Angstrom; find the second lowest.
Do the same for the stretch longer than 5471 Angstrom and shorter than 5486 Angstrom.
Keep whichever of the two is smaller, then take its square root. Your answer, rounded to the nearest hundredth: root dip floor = 4.50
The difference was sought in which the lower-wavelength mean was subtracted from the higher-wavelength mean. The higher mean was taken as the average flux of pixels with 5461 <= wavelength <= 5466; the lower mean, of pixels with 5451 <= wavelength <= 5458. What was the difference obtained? -0.19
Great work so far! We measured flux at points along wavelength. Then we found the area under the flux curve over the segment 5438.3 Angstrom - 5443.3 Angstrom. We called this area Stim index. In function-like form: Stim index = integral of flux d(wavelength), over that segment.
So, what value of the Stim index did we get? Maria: 104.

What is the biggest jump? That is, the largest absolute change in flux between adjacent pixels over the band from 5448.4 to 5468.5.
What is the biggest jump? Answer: 1.45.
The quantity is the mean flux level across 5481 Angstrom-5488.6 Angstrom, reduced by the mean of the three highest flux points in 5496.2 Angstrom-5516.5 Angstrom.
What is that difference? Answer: -1.2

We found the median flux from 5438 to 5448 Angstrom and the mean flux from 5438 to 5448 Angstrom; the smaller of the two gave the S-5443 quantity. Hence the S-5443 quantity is 21.1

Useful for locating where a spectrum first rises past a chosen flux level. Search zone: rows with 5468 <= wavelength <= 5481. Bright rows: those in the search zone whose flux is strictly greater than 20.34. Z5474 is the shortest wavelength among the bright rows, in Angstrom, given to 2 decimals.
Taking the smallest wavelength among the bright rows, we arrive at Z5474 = 5469.72 Angstrom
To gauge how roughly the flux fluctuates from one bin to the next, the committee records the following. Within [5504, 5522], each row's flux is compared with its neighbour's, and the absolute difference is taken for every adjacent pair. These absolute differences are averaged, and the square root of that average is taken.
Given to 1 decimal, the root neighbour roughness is 1.1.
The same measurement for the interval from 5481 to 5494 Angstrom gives 1.2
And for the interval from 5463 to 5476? 0.7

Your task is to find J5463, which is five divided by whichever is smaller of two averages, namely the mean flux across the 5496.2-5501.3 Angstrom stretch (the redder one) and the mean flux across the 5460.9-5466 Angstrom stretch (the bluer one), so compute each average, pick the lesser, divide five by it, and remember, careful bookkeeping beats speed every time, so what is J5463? 0.241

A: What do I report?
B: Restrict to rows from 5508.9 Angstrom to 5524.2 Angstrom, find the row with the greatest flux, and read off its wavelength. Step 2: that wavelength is 5517.79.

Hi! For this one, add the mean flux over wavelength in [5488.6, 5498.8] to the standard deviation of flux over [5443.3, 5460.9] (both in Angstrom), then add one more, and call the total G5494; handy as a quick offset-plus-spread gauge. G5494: 23.9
